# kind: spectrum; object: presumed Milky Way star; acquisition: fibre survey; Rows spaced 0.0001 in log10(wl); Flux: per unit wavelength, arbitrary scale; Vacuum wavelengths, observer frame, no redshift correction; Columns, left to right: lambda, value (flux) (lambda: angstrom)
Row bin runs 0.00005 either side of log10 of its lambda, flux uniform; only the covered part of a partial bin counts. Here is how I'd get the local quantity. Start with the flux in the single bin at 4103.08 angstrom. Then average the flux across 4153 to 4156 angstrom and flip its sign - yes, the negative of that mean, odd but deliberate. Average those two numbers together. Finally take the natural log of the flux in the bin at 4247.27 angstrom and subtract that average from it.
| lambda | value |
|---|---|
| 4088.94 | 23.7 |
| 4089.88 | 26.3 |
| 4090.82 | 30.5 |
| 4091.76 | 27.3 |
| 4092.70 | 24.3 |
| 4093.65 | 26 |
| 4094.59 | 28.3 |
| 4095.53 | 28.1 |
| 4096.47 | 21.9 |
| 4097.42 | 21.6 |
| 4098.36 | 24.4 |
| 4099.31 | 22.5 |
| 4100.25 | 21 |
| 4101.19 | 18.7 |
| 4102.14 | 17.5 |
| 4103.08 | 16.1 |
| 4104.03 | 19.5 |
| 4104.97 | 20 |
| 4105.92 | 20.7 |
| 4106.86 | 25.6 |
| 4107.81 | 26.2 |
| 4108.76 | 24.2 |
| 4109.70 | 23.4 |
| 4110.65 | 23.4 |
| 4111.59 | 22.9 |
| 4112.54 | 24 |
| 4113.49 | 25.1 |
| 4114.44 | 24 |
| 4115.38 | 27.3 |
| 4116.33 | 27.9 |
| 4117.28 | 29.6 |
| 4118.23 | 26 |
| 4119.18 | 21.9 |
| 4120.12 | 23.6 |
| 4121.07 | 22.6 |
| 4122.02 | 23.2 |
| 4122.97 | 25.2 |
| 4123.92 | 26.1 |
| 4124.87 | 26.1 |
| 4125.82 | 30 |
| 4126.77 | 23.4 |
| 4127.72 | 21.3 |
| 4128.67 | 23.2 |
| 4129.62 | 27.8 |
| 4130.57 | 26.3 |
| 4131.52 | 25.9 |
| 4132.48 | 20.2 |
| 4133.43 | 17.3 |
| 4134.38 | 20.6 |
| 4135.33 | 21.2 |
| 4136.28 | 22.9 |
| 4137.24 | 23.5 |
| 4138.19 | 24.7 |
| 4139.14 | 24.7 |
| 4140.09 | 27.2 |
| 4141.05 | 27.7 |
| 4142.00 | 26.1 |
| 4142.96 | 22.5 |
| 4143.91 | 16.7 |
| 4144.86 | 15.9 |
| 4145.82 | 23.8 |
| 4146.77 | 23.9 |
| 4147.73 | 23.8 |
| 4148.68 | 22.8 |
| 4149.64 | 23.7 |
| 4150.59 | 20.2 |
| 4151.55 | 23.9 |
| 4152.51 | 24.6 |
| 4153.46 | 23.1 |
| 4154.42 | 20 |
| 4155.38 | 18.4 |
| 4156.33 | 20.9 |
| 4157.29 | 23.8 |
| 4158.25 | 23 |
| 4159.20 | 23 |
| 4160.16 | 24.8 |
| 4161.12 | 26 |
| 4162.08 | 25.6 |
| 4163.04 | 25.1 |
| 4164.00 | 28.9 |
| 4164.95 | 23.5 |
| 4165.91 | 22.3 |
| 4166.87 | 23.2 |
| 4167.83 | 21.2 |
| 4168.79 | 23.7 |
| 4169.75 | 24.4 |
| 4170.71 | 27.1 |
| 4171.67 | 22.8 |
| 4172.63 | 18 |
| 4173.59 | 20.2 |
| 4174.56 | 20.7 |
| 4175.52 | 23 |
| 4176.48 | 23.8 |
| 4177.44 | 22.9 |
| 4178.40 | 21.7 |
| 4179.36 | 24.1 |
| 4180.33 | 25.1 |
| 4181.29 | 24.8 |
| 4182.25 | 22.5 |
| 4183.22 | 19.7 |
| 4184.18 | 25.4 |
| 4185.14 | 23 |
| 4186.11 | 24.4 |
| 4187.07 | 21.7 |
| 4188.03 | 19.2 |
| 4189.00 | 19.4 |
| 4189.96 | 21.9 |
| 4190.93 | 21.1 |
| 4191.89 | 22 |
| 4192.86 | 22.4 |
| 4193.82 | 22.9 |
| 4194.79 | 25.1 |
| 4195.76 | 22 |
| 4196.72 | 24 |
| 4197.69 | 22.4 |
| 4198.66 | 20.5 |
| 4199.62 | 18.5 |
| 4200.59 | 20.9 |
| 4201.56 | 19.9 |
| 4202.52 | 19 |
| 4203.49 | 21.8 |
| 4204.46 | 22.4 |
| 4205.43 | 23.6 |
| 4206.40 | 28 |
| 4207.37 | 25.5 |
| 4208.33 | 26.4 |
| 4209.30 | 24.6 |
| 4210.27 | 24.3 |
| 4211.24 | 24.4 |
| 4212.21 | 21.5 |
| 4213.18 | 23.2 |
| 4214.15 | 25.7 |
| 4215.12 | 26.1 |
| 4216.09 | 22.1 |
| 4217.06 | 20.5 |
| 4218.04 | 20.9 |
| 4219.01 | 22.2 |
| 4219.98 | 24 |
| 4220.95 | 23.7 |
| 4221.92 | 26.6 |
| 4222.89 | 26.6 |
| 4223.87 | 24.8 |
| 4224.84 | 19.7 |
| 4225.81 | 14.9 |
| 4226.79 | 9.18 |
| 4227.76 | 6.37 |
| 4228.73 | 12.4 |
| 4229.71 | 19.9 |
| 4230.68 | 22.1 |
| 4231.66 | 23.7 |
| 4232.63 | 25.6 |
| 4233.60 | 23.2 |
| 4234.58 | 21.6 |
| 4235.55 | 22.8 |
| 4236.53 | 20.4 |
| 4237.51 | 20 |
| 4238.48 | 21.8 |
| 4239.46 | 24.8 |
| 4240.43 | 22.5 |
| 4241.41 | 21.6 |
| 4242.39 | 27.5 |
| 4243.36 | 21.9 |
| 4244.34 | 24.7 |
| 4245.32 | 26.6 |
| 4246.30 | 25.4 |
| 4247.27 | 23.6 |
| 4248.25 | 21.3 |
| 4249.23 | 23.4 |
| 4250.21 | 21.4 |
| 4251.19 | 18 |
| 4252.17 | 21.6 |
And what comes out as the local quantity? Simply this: 5.36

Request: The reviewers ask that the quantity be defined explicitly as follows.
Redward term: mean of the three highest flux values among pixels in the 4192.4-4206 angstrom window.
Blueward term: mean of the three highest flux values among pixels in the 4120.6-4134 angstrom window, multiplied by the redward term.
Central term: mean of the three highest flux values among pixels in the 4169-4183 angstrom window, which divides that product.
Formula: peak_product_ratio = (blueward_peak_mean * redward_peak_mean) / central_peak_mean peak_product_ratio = 26.5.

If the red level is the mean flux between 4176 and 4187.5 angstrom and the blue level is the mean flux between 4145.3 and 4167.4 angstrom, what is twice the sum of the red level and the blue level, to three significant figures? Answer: 93.3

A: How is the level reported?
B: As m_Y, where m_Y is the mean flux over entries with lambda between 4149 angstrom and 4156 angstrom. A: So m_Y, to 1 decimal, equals 22.0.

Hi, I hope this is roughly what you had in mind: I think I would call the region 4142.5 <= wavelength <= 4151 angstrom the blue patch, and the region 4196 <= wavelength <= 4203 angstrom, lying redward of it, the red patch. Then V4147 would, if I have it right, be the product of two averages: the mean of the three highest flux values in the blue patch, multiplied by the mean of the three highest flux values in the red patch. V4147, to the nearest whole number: 535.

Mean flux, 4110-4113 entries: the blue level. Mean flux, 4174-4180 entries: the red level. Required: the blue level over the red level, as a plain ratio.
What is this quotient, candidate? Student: 1.03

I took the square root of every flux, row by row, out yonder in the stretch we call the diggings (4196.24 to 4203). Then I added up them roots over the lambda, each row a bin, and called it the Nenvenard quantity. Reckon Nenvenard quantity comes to 30.8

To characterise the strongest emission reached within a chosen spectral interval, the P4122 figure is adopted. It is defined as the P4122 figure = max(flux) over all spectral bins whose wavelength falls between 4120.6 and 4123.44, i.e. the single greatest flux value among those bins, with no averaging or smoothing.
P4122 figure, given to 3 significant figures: 25.2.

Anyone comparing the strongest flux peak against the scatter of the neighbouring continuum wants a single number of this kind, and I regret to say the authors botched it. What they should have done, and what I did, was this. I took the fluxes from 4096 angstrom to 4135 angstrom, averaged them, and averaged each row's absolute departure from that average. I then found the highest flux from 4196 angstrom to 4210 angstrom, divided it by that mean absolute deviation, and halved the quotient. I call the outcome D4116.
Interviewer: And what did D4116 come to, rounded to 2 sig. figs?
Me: 5.6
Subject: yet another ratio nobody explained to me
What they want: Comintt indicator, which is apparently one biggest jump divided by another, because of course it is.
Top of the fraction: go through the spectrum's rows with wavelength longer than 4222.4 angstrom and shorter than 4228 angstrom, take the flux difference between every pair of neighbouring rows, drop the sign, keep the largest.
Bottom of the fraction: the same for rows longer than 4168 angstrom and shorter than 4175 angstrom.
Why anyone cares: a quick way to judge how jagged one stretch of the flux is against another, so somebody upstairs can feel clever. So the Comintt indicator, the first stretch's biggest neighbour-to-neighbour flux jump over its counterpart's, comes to 1.19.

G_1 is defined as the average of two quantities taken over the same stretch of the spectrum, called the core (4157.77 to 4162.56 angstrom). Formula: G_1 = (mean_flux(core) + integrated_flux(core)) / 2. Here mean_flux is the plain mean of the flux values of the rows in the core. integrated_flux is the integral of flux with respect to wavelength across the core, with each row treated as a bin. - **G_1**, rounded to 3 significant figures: 70.9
